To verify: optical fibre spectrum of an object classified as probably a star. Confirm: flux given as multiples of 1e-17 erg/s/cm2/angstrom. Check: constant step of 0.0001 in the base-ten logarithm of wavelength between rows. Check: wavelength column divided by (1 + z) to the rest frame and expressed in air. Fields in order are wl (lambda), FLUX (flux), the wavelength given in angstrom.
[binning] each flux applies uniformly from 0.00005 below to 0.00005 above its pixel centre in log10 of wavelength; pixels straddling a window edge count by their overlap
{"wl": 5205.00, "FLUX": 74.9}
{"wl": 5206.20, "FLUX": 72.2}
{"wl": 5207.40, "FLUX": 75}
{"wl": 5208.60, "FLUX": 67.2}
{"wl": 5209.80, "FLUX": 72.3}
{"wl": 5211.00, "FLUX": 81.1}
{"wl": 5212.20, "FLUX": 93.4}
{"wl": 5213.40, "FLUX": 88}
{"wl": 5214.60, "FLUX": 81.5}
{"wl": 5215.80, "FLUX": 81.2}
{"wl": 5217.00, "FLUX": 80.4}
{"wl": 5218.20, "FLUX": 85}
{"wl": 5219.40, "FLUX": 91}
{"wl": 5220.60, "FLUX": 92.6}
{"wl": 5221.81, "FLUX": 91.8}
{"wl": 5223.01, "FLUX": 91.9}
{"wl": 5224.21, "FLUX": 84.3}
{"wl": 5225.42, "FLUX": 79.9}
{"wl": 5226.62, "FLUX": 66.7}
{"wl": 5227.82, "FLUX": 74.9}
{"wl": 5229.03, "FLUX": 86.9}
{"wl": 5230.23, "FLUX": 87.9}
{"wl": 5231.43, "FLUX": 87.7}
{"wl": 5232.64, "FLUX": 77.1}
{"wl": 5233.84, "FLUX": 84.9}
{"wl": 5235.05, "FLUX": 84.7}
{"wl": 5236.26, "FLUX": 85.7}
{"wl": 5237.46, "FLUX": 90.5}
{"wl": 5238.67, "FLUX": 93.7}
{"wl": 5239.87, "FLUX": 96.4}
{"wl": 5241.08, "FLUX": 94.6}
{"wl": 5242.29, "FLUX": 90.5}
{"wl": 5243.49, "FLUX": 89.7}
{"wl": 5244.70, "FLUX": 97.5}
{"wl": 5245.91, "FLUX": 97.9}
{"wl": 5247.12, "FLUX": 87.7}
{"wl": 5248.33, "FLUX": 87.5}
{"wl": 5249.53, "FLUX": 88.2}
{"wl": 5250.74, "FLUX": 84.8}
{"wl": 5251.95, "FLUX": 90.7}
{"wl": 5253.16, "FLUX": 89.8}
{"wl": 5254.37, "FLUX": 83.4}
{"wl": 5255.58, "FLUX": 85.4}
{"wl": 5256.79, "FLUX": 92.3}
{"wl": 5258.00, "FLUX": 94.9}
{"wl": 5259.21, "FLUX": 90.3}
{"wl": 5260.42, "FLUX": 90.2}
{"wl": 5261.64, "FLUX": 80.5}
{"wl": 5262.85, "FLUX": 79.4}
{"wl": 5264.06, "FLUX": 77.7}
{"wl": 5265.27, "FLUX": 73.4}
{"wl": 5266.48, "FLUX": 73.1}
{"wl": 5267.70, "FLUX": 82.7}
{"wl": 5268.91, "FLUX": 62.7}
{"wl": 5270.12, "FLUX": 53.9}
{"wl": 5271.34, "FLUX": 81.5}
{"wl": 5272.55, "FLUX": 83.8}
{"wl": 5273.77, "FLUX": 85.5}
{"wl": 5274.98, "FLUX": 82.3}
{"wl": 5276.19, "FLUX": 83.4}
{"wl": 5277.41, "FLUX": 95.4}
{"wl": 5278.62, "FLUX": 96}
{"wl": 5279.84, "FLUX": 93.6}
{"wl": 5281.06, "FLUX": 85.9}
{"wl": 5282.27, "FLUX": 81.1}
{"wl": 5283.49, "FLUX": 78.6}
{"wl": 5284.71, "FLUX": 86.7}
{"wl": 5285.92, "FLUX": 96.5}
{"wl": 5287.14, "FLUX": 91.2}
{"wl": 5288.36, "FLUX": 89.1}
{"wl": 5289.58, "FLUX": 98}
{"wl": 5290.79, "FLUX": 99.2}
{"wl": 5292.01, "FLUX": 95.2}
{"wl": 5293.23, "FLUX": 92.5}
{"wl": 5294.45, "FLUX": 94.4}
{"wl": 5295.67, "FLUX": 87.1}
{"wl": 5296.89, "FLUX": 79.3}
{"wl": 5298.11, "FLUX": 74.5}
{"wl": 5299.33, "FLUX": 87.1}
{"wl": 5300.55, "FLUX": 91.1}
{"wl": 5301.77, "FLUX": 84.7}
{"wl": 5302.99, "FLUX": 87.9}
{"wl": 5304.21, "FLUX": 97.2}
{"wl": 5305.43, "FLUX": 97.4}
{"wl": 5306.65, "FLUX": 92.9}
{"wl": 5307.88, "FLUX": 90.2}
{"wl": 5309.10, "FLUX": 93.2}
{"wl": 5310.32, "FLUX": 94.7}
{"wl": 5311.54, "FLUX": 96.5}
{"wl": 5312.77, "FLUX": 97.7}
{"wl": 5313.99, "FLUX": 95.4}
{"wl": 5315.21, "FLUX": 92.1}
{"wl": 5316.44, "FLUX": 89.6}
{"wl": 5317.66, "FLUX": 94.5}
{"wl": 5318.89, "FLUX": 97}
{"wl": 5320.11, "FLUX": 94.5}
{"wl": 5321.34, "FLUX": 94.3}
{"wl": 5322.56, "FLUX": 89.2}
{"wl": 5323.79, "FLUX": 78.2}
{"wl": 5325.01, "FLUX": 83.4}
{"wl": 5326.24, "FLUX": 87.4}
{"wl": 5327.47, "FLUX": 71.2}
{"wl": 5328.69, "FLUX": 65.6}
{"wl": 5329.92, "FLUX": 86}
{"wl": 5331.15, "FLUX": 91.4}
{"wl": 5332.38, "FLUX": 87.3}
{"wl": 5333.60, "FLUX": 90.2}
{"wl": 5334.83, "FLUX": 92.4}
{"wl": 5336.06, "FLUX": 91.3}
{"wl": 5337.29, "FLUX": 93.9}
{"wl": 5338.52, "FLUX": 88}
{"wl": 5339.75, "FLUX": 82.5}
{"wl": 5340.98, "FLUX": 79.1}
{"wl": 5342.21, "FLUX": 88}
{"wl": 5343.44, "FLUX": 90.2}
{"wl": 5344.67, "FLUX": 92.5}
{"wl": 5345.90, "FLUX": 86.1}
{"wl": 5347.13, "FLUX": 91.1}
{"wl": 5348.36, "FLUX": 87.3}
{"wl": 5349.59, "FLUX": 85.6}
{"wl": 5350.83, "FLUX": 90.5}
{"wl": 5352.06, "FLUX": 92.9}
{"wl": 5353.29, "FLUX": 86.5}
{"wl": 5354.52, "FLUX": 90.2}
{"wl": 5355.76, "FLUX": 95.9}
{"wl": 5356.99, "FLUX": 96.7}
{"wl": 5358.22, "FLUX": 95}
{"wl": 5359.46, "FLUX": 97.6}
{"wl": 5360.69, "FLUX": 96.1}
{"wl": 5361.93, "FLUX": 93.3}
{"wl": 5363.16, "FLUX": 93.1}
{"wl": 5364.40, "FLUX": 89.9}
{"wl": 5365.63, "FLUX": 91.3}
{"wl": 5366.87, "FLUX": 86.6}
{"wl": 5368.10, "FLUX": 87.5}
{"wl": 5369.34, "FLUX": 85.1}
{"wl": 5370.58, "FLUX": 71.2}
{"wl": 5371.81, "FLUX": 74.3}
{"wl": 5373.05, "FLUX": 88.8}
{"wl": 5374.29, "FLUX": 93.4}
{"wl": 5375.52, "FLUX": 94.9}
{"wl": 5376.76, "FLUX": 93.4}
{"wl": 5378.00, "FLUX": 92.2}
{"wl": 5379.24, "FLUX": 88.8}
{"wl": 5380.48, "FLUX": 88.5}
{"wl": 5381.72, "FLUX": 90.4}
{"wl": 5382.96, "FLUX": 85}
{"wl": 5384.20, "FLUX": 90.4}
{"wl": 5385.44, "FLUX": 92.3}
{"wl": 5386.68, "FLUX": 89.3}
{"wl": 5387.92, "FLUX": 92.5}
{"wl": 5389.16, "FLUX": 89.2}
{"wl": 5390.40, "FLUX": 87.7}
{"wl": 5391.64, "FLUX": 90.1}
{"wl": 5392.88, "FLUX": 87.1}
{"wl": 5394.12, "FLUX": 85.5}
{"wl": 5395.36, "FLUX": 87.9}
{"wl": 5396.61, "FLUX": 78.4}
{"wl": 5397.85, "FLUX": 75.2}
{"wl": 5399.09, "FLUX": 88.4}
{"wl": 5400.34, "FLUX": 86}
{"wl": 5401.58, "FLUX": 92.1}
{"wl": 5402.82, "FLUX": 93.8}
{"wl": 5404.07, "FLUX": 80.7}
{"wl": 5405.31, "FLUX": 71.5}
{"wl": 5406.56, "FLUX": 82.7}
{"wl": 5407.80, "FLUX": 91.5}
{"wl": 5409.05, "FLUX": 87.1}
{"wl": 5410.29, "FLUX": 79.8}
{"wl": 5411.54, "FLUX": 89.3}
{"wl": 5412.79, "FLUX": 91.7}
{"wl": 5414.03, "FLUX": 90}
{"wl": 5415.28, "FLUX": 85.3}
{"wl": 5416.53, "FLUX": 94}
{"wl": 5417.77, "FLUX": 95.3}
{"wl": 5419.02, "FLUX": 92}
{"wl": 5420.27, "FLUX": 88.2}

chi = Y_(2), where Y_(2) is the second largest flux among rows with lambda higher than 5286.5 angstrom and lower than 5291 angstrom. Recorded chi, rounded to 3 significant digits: 98.0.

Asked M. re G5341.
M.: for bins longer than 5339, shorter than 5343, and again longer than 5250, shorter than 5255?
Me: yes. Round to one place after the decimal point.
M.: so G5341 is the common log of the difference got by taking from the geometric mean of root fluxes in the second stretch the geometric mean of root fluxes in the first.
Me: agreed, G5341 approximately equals -0.7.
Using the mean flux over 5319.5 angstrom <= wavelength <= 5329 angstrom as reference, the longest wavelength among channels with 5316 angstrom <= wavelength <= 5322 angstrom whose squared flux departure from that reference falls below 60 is 5316.44 angstrom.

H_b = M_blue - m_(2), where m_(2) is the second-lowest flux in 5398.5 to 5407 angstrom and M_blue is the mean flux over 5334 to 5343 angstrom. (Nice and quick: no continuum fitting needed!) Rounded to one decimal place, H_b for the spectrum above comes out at 7.2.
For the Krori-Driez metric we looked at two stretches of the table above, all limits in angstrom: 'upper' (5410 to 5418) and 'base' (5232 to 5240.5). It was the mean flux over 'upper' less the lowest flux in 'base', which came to 12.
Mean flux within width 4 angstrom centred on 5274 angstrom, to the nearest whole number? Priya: 84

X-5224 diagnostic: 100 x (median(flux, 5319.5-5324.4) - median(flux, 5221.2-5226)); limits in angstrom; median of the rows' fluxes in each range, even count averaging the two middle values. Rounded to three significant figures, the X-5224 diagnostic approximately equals 370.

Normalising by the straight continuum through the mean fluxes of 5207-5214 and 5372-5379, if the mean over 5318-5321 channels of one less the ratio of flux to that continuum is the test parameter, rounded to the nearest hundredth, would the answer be -0.09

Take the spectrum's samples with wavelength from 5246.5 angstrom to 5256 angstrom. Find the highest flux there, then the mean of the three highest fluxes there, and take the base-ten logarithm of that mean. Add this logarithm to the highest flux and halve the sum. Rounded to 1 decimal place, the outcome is 46.3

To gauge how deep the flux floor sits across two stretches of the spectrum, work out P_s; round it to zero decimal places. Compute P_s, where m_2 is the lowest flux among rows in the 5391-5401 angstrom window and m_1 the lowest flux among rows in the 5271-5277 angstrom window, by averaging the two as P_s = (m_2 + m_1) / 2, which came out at 78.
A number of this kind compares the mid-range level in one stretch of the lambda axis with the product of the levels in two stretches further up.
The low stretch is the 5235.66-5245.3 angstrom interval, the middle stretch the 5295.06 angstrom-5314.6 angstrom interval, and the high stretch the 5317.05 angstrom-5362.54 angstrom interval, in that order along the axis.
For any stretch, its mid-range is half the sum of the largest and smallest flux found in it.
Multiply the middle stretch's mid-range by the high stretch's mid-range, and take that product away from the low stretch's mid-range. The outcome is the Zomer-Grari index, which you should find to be -6934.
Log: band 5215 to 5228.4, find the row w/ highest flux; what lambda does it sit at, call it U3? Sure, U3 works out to 5220.60 angstrom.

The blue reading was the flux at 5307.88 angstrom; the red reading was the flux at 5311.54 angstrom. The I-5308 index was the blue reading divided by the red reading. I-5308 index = 0.93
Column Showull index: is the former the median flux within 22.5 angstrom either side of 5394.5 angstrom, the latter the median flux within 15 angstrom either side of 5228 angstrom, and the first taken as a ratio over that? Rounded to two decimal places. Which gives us 1.02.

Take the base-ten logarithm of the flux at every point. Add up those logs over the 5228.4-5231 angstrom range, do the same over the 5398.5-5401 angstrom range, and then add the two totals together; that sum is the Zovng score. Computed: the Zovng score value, 7.76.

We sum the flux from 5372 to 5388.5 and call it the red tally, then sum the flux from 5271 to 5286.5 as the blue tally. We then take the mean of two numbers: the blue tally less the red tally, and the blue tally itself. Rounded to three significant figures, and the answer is 540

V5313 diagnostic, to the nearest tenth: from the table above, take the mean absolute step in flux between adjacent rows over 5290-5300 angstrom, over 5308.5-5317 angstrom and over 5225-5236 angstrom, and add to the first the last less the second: 10.4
